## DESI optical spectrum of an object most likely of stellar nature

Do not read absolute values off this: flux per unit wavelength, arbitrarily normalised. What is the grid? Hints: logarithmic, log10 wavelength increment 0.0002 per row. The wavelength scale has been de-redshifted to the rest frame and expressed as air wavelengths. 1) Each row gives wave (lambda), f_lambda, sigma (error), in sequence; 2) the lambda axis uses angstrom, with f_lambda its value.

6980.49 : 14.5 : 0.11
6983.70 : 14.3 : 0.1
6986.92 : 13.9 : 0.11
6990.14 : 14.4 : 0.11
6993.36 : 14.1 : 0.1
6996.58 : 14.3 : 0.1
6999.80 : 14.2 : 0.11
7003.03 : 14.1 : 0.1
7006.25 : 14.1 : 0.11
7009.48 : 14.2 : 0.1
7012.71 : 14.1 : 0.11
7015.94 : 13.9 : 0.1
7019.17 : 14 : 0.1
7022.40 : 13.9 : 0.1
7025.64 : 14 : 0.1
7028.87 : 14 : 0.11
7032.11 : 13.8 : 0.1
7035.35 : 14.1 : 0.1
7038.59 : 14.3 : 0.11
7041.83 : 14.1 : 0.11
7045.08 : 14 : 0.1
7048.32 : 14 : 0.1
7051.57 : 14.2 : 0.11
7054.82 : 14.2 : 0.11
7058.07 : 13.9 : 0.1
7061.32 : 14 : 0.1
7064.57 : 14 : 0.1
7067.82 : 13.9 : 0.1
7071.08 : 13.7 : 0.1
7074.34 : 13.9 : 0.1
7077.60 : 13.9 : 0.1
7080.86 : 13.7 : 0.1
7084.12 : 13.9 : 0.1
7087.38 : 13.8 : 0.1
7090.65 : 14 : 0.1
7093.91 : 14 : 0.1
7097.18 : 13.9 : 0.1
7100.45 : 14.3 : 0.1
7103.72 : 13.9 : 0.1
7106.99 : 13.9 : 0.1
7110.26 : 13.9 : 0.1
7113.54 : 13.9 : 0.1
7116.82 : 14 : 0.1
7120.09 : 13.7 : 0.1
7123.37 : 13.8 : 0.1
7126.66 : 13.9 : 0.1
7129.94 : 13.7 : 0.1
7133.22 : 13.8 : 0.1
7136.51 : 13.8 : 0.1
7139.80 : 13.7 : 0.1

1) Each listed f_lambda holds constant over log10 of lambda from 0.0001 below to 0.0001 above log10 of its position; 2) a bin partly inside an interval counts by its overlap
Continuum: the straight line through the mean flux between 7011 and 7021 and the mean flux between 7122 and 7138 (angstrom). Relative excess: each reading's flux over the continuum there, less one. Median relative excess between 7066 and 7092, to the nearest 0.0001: -0.0002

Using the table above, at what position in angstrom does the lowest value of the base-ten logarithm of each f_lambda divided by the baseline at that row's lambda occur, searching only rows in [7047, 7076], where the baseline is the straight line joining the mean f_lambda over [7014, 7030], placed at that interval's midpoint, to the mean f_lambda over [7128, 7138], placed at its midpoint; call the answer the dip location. 7071.08 angstrom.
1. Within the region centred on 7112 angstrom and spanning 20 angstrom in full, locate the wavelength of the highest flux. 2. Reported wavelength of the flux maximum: 7116.82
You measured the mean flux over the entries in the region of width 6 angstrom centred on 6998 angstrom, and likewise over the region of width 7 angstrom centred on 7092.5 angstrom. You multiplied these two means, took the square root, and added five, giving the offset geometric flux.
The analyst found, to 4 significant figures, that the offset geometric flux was 19.12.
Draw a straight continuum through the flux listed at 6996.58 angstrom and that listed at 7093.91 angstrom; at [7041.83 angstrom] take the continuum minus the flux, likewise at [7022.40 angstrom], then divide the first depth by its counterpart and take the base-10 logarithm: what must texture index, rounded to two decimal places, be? -0.72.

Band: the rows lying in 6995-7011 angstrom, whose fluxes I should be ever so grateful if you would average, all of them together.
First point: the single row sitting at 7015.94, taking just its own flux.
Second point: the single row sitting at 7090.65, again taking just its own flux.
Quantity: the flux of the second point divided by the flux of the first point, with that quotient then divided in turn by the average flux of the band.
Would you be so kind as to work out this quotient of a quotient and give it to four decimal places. 0.0710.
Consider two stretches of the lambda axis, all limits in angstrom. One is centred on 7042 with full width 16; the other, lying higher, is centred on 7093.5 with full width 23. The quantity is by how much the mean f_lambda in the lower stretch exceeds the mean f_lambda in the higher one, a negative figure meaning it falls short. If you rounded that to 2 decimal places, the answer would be 0.13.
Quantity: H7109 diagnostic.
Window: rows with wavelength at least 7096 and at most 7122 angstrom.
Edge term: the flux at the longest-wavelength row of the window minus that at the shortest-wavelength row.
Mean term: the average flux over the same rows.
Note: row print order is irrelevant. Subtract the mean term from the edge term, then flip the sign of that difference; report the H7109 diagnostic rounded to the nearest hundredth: 14.14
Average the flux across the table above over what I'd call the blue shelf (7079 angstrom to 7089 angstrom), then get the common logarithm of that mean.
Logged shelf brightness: 1.140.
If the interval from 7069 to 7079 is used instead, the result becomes 1.141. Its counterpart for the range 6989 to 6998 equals 1.154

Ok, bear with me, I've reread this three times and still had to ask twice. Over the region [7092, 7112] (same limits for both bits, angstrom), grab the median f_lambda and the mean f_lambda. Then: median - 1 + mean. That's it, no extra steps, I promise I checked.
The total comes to 26.9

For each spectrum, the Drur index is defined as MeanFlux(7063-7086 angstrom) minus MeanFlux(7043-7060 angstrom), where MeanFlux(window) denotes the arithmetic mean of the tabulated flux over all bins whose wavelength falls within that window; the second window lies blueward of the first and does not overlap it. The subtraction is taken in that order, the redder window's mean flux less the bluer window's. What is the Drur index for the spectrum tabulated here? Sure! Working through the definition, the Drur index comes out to -0.20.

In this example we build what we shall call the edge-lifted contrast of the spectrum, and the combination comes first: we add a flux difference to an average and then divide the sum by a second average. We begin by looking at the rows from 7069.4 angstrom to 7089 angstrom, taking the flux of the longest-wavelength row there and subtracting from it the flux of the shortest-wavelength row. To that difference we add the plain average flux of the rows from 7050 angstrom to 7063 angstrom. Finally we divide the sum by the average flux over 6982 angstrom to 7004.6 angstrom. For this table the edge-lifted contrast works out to 0.999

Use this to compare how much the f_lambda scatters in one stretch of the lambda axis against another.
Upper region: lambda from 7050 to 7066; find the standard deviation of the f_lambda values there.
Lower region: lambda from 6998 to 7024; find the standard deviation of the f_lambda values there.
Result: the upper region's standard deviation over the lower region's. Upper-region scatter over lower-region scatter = 1.1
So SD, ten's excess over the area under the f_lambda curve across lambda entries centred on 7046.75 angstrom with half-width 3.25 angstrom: -81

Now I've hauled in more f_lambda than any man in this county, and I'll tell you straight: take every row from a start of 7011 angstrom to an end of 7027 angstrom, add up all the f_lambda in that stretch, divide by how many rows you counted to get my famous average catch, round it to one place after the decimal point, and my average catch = 14.0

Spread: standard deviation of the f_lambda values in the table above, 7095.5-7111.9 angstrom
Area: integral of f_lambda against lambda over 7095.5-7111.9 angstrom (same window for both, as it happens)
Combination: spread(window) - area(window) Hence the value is -229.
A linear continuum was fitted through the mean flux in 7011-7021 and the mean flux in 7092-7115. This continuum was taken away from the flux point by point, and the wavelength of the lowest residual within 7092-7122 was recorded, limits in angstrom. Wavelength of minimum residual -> 7120.09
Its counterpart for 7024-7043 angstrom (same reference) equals 7032.11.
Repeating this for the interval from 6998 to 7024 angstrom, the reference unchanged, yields 7015.94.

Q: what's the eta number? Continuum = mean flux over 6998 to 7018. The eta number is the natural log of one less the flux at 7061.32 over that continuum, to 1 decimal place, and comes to -4.9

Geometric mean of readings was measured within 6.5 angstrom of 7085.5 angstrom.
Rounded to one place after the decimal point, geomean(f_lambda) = 13.8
